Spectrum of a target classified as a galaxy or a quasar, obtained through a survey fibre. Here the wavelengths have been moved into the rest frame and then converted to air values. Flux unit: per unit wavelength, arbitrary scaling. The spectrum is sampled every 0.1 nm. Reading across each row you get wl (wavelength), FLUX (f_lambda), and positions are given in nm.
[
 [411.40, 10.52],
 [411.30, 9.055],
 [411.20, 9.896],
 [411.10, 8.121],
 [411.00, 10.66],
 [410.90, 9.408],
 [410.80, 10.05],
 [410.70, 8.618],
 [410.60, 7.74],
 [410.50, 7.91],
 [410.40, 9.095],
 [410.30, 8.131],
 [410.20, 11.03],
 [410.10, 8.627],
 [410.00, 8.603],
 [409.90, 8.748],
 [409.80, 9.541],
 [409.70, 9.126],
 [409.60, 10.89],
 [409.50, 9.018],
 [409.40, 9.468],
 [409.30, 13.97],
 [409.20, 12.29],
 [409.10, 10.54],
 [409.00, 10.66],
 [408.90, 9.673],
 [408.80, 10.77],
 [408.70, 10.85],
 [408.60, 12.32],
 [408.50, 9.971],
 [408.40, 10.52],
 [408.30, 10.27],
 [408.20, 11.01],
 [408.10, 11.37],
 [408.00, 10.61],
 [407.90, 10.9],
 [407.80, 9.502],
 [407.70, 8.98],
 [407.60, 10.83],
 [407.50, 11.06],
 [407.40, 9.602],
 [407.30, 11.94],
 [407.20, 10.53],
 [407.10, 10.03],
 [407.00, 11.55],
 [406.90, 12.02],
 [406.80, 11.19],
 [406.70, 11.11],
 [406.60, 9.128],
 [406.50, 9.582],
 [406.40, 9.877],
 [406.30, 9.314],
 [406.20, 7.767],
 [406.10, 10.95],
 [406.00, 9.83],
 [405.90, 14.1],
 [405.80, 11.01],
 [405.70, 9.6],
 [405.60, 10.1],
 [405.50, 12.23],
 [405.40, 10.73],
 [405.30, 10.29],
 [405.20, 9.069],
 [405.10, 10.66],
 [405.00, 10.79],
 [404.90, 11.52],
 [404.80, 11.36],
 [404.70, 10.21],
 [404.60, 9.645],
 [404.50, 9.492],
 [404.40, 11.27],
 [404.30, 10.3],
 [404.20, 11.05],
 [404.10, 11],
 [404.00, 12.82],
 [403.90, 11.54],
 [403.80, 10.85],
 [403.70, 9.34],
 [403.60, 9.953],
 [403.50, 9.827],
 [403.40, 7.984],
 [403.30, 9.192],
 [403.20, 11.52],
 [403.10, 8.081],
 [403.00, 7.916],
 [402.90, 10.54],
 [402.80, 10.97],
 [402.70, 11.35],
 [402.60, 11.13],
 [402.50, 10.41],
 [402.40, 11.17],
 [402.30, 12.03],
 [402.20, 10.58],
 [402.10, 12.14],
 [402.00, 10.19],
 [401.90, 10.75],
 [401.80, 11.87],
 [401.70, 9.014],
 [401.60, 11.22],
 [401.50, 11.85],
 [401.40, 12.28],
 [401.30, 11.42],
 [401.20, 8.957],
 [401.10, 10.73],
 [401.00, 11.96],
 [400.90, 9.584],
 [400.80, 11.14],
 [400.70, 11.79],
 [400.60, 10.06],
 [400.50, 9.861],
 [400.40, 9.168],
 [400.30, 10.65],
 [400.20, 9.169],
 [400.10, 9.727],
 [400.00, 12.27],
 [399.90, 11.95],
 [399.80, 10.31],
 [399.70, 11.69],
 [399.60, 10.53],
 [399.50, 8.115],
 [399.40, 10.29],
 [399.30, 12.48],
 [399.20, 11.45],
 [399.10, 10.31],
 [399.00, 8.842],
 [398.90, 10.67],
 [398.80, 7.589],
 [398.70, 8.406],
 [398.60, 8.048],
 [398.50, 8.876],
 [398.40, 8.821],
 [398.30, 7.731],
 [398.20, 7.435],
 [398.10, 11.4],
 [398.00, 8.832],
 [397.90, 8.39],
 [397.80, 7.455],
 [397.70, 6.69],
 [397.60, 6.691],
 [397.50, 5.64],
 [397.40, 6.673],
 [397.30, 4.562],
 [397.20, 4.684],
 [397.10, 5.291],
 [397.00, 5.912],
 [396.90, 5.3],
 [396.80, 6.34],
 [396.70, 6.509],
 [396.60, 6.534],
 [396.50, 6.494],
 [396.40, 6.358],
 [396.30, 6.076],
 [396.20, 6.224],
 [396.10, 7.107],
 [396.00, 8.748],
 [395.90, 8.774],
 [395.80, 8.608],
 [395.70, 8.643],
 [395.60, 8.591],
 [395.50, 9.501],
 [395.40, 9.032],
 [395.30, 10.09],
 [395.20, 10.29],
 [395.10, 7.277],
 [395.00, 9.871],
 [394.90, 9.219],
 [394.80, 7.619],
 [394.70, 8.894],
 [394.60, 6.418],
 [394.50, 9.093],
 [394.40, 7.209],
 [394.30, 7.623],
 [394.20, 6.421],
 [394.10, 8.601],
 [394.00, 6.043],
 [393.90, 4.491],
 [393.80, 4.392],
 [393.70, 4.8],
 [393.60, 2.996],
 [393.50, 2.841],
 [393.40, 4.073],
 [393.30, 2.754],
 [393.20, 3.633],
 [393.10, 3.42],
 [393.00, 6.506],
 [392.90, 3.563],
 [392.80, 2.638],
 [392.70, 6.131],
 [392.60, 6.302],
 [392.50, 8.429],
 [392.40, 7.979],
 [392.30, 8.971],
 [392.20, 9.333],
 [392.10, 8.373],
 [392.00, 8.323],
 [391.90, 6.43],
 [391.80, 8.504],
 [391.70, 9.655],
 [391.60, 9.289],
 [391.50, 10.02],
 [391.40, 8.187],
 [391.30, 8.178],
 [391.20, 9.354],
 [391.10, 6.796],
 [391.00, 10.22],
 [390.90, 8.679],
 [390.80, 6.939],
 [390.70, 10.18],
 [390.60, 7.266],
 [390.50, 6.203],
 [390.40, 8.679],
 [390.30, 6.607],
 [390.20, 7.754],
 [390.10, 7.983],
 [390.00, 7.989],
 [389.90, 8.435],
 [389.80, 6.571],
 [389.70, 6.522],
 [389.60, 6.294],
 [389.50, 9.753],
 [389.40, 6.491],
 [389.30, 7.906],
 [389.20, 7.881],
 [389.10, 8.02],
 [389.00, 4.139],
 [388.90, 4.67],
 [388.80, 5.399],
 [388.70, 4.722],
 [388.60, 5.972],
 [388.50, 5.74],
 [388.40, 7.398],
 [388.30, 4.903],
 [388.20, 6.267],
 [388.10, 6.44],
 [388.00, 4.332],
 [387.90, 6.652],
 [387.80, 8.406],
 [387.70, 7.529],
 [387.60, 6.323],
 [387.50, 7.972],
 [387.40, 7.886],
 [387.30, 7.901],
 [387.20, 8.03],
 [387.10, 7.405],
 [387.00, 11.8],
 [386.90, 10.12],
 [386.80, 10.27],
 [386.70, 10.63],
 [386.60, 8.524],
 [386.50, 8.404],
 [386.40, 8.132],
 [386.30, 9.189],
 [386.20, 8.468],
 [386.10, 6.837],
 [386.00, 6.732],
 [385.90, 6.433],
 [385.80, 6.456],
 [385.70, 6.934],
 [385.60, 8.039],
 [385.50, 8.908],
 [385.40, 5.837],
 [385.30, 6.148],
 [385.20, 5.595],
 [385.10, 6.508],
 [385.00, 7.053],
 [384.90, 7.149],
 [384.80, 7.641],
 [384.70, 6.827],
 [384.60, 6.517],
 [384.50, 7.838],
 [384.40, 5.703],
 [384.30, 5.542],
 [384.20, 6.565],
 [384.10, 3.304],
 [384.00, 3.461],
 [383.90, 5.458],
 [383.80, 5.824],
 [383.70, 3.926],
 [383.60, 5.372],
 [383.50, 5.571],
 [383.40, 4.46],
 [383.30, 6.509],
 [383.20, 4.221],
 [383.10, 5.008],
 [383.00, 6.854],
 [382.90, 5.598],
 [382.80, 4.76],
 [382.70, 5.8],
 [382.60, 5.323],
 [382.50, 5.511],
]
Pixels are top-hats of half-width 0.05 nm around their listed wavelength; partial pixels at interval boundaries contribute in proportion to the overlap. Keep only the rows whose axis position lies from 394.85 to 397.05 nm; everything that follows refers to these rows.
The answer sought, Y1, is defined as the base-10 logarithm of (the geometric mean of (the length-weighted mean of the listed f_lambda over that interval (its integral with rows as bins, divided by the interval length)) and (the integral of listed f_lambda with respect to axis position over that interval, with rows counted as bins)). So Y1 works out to 1.06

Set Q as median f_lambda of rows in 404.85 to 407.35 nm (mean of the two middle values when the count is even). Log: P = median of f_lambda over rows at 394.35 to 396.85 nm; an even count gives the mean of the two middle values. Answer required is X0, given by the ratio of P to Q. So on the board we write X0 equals 0.81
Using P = 8.6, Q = 11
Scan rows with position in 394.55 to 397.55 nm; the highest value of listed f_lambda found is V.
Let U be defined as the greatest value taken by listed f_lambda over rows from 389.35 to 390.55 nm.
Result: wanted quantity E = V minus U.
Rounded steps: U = 9.753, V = 10.29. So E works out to 1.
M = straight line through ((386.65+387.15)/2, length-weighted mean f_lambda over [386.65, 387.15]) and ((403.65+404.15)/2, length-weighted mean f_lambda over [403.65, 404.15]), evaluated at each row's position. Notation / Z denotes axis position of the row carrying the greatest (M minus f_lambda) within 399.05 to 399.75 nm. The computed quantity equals 399.50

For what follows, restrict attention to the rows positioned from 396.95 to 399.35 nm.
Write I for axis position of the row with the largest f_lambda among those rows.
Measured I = 399.30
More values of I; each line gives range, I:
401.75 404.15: 404.00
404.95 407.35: 405.90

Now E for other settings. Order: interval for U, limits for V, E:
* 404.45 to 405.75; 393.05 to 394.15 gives -4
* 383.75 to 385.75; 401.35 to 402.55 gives 3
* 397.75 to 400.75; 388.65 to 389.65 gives -3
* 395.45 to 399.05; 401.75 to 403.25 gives 1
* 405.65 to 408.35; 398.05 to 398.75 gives -3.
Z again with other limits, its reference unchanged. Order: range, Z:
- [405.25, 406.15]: 405.70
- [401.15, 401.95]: 401.20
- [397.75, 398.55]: 398.20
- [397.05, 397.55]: 397.30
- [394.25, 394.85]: 394.60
